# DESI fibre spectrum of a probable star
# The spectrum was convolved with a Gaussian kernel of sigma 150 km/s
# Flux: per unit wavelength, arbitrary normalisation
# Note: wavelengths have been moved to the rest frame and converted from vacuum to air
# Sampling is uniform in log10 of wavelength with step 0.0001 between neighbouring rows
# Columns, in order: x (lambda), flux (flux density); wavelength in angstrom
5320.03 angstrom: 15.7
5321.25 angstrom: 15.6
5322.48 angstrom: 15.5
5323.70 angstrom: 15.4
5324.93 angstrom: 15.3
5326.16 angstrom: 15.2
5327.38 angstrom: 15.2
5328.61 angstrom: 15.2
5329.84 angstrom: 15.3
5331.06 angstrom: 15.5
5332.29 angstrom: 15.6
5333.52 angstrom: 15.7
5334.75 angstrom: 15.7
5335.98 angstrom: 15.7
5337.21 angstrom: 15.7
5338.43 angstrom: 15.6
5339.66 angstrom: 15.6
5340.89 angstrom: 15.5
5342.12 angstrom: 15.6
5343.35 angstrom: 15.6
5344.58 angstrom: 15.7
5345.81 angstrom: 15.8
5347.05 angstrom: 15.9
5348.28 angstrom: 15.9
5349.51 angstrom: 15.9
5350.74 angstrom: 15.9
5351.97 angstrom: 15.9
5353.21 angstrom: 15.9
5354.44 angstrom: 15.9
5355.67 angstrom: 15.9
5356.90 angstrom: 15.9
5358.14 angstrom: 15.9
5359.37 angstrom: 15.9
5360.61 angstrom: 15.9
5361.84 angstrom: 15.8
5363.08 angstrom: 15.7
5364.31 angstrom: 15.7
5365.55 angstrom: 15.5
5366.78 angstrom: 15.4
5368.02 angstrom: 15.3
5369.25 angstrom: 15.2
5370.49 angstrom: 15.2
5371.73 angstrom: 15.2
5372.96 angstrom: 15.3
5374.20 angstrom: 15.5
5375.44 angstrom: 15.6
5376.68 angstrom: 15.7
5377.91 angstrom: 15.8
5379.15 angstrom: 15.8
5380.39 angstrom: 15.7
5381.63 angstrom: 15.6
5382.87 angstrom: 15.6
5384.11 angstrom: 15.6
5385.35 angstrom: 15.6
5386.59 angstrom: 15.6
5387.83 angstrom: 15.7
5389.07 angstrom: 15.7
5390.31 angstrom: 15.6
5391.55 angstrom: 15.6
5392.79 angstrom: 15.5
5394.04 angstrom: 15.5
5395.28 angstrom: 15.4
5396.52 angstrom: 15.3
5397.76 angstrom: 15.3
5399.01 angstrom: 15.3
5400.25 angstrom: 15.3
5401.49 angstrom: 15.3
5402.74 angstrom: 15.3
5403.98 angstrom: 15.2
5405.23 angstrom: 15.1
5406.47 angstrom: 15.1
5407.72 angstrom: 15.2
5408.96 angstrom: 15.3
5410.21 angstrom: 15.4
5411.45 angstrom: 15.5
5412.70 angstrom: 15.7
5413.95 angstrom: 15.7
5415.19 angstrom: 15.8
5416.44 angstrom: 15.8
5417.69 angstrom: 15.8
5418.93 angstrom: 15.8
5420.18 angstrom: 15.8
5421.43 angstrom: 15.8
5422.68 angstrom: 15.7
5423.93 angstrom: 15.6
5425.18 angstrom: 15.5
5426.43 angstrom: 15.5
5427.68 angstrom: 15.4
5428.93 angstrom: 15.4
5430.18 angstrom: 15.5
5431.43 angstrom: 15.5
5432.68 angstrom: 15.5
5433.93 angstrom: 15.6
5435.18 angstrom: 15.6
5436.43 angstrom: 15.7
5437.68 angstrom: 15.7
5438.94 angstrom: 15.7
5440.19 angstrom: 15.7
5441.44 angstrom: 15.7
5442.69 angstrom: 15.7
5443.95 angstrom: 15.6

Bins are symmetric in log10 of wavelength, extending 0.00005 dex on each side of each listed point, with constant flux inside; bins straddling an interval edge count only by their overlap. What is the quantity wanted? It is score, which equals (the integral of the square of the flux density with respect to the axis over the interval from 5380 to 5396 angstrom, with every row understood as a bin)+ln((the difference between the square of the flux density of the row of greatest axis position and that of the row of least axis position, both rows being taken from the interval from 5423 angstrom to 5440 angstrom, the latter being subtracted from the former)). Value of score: 3889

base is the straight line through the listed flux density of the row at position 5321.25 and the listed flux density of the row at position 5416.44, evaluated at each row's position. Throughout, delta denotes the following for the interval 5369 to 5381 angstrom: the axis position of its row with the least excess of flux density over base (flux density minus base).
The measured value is 5371.73 angstrom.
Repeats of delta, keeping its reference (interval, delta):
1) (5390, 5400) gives 5399.01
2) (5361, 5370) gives 5369.25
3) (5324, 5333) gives 5328.61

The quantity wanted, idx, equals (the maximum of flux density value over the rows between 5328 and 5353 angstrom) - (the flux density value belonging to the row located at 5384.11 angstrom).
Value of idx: 0.3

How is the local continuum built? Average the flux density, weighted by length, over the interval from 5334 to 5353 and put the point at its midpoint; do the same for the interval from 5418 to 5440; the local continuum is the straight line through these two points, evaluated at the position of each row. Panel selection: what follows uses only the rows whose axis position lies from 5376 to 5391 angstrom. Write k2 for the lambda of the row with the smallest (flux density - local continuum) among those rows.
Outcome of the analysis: 5381.63 angstrom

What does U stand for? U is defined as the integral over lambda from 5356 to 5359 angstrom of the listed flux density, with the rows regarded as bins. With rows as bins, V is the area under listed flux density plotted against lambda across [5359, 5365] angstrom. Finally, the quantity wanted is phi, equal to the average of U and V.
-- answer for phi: 71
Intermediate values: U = 48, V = 95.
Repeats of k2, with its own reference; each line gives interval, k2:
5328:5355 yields 5328.61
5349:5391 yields 5369.25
